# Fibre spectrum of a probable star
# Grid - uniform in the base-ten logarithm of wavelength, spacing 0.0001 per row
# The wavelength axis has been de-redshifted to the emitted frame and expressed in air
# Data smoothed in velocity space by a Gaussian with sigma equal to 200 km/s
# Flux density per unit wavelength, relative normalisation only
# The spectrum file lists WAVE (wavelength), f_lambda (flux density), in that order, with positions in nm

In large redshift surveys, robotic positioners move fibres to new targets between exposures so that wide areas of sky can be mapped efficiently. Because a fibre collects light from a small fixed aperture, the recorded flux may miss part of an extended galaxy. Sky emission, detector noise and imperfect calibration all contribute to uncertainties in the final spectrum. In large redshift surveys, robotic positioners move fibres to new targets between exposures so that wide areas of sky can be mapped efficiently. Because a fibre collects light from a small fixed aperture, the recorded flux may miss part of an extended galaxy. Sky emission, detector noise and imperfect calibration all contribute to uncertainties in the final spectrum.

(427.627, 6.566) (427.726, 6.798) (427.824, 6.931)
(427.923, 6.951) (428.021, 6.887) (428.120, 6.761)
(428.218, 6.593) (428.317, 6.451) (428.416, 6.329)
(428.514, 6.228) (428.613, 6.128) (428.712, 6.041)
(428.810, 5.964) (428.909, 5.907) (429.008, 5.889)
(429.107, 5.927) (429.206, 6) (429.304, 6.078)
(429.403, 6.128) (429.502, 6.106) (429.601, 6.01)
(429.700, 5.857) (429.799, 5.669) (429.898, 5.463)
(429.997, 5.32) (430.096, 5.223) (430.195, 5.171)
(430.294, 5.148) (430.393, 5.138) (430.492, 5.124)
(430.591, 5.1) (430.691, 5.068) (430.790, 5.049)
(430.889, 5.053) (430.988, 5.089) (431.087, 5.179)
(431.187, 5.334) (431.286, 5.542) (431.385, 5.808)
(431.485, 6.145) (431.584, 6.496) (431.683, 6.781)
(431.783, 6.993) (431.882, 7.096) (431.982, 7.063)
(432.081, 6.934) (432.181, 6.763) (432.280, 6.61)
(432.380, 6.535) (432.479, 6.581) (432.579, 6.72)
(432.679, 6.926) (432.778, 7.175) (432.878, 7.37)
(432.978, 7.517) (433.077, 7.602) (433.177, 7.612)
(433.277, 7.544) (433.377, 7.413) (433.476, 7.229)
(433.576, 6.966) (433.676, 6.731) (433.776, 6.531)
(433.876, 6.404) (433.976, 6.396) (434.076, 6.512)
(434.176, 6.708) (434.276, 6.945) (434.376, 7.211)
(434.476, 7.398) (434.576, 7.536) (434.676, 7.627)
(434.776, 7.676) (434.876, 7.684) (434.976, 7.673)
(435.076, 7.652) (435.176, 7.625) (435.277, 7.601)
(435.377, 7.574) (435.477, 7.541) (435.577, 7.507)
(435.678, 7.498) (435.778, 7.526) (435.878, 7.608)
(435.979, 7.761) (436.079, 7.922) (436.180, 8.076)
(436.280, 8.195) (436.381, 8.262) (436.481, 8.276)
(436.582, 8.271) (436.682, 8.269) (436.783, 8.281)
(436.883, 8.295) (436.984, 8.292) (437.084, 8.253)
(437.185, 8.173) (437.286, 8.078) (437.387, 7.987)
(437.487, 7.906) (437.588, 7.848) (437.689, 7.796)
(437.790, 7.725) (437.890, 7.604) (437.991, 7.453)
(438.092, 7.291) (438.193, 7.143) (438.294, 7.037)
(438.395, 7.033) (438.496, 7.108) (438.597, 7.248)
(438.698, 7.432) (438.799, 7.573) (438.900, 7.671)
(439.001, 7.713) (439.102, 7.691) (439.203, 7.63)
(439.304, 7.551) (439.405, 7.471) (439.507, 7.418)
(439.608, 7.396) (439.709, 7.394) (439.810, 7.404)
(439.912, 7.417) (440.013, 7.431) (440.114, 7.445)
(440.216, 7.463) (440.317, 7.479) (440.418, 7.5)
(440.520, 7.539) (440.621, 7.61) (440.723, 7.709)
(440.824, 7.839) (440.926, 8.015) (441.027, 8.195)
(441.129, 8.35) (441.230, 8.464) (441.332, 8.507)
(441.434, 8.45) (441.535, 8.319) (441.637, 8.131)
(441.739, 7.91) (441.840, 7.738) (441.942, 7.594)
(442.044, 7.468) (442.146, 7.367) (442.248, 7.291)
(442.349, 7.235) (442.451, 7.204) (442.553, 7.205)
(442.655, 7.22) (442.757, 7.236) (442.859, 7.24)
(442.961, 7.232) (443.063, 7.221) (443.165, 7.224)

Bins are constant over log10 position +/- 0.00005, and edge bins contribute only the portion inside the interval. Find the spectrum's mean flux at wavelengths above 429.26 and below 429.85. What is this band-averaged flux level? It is 6.0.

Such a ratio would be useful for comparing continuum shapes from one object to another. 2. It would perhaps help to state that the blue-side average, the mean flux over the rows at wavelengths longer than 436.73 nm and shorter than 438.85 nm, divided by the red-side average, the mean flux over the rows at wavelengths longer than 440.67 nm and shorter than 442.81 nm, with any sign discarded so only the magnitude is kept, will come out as 0.99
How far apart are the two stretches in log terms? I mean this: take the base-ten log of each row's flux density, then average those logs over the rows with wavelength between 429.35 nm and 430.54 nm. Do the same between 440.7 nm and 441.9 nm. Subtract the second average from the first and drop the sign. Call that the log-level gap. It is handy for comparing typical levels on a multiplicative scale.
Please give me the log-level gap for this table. 0.17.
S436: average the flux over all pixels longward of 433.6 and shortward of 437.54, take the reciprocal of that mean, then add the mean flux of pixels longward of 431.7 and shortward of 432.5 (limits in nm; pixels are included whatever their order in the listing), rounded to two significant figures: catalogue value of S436 7.0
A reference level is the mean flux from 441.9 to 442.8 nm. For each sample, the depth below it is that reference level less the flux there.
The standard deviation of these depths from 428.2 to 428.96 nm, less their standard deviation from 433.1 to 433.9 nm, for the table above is -0.2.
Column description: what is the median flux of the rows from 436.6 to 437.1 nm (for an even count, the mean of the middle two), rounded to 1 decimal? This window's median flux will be 8.3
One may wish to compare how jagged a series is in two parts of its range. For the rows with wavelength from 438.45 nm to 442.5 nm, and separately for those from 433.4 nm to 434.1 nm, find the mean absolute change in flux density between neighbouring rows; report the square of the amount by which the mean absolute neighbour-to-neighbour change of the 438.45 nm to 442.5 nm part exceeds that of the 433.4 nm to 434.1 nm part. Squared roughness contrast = 0.005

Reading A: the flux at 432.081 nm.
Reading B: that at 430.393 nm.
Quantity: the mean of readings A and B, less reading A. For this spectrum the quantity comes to -0.90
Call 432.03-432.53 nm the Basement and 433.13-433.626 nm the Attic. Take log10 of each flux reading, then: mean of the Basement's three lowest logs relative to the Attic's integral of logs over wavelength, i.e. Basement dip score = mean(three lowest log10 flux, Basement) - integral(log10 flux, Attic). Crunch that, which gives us 0.39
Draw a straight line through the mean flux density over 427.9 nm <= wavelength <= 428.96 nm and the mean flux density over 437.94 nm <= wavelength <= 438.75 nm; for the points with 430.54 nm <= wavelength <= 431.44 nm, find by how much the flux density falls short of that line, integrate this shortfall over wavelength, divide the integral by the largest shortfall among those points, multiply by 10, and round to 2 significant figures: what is 7.9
